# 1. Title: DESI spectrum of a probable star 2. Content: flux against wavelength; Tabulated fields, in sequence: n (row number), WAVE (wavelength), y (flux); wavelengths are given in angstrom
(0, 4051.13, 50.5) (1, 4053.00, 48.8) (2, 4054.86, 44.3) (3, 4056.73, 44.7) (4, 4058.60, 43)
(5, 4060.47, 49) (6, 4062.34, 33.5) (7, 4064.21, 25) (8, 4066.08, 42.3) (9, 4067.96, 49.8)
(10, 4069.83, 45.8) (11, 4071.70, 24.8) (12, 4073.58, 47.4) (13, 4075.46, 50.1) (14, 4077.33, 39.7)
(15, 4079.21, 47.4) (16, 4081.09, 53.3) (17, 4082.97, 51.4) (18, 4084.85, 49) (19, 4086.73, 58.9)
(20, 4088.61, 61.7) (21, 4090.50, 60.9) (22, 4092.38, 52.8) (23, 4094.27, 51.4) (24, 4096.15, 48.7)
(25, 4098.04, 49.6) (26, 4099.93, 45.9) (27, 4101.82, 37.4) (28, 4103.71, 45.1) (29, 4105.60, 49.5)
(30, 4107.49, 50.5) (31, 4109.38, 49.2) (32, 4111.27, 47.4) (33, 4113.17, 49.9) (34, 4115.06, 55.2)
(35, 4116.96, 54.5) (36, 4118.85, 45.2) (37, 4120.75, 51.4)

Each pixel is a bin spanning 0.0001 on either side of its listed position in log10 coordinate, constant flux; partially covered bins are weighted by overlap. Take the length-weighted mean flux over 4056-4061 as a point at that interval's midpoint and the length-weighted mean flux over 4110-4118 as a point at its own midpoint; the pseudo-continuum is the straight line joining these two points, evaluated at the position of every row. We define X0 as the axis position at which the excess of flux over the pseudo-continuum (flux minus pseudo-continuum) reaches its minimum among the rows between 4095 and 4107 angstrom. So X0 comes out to 4101.82 angstrom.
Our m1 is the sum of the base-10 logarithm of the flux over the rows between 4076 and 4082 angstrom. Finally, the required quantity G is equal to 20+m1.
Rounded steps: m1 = 5.00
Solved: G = 25.0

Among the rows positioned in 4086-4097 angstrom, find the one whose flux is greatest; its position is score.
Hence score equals 4088.61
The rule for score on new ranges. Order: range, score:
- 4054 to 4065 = 4060.47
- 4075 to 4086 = 4081.09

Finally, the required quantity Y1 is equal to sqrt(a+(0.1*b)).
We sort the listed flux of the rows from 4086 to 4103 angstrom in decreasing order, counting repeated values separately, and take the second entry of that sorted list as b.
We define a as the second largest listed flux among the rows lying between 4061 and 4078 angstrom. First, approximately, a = 49.8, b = 60.9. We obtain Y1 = 7.48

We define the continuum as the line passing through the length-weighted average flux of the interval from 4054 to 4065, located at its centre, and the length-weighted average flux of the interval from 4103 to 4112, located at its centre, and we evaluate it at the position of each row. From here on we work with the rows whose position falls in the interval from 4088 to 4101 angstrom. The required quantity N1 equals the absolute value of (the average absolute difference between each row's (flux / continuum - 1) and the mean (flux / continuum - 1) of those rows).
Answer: 0.12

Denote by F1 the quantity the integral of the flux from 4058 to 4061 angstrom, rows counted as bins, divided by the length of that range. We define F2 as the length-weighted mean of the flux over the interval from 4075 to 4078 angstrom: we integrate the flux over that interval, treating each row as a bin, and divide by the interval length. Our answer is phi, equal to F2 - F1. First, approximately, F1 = 45.9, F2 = 45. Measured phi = -1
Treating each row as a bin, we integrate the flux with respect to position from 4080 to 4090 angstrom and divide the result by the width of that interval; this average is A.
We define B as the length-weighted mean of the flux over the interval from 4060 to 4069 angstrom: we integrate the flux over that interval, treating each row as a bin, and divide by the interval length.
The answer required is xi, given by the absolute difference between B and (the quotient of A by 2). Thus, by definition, 12.0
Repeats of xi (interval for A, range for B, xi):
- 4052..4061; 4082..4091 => 33.2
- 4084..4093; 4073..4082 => 19.1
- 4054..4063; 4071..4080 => 20.7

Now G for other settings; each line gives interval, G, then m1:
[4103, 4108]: 25.1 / 5.05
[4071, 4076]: 24.8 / 4.77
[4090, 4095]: 25.2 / 5.22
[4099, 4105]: 24.9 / 4.89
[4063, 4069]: 24.7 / 4.72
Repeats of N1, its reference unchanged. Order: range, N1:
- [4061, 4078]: 0.19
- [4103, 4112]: 0.03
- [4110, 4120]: 0.07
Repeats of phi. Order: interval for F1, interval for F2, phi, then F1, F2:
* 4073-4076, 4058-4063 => -6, 48.7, 42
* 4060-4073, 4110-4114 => 10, 38.5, 49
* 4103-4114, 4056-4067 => -9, 48.7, 39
